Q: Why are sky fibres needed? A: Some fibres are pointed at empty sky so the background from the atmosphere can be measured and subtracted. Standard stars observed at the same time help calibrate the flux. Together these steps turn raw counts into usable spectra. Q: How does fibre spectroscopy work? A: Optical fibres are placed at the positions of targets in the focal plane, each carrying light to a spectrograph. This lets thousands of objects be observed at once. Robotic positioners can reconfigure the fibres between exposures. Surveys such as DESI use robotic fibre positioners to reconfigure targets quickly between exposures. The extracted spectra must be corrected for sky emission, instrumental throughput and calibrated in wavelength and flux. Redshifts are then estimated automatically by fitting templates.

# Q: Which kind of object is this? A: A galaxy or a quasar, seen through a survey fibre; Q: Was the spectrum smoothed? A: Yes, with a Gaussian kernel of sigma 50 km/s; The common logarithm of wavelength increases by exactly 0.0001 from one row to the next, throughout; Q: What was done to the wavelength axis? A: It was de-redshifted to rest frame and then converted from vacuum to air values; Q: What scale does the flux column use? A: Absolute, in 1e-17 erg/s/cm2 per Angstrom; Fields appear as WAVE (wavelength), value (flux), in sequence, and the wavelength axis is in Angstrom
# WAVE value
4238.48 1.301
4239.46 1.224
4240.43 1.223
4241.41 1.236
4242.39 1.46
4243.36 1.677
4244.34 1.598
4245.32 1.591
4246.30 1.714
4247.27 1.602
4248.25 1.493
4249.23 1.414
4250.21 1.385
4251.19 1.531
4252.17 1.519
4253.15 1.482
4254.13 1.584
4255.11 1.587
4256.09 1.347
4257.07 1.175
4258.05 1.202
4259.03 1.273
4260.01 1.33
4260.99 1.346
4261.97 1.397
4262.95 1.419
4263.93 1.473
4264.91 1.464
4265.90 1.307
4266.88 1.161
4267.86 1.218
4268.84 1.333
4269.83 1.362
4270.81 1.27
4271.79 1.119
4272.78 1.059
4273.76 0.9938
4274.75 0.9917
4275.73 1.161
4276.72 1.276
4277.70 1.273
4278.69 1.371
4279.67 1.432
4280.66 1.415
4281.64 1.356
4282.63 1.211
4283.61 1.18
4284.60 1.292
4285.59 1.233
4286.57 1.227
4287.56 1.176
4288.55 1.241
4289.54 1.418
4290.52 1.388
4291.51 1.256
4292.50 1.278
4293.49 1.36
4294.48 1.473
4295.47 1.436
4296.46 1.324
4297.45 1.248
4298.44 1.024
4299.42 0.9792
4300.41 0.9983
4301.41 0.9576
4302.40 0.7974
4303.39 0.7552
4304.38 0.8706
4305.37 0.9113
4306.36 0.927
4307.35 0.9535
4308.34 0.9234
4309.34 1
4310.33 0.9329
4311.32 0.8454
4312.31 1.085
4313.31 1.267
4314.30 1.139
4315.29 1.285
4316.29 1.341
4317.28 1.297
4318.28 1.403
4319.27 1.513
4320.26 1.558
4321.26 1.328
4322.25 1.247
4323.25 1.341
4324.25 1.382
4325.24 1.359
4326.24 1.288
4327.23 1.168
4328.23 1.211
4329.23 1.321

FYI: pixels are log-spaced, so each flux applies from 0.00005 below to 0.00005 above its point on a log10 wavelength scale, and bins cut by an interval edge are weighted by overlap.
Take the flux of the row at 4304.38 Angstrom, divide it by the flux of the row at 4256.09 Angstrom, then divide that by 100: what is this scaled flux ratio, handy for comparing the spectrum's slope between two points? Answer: 0.0065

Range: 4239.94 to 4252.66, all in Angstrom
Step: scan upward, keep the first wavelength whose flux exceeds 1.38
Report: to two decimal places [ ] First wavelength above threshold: 4242.39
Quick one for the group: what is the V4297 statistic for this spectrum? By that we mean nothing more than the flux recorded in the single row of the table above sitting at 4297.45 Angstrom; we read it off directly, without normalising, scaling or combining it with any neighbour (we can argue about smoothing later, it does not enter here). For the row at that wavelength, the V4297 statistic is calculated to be 1.248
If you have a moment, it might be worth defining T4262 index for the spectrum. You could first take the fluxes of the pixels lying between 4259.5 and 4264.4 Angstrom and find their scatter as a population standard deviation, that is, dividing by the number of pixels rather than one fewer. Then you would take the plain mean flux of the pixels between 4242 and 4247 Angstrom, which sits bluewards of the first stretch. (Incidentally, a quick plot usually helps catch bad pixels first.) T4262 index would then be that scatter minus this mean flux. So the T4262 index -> -1.56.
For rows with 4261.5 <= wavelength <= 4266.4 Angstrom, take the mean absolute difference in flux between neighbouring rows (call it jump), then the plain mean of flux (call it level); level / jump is 23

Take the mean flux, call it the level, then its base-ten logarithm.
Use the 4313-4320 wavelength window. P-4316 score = 0.12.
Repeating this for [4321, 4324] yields 0.12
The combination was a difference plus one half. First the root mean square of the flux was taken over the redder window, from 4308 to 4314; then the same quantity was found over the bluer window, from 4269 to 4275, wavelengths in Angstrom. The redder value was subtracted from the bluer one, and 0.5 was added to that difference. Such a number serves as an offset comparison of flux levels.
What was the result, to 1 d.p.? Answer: 0.6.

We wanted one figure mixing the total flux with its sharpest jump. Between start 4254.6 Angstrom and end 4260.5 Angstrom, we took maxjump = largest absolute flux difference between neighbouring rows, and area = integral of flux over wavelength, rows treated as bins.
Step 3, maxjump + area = 8.0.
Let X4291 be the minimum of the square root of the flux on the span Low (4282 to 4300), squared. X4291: 1.0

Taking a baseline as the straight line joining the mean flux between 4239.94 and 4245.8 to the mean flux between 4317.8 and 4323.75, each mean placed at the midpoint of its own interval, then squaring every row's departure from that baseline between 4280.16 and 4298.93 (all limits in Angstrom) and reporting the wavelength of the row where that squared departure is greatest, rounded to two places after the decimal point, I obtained 4298.44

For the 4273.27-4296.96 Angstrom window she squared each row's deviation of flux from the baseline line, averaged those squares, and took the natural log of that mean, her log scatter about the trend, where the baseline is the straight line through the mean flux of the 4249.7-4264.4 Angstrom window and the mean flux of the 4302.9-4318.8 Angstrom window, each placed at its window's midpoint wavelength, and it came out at -3.6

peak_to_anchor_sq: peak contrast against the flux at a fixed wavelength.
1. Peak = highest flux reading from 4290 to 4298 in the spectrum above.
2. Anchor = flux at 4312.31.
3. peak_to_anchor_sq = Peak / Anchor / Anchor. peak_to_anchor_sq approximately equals 1.25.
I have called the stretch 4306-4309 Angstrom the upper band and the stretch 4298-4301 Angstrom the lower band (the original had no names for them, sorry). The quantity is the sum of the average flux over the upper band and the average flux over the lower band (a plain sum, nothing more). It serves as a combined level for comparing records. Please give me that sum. 1.94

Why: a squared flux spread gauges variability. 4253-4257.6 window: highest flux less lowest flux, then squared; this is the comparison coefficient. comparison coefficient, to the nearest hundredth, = 0.17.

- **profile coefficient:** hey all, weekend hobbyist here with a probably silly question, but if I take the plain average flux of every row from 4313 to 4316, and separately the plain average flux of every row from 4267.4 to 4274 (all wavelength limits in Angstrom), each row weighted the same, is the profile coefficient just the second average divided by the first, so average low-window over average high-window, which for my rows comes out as 0.97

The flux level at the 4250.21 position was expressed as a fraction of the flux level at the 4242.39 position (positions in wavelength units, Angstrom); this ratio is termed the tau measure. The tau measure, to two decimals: 0.95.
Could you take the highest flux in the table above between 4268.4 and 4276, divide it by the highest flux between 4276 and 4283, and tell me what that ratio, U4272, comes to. 0.95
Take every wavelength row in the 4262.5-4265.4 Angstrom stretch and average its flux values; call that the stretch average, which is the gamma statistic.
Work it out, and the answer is 1.5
